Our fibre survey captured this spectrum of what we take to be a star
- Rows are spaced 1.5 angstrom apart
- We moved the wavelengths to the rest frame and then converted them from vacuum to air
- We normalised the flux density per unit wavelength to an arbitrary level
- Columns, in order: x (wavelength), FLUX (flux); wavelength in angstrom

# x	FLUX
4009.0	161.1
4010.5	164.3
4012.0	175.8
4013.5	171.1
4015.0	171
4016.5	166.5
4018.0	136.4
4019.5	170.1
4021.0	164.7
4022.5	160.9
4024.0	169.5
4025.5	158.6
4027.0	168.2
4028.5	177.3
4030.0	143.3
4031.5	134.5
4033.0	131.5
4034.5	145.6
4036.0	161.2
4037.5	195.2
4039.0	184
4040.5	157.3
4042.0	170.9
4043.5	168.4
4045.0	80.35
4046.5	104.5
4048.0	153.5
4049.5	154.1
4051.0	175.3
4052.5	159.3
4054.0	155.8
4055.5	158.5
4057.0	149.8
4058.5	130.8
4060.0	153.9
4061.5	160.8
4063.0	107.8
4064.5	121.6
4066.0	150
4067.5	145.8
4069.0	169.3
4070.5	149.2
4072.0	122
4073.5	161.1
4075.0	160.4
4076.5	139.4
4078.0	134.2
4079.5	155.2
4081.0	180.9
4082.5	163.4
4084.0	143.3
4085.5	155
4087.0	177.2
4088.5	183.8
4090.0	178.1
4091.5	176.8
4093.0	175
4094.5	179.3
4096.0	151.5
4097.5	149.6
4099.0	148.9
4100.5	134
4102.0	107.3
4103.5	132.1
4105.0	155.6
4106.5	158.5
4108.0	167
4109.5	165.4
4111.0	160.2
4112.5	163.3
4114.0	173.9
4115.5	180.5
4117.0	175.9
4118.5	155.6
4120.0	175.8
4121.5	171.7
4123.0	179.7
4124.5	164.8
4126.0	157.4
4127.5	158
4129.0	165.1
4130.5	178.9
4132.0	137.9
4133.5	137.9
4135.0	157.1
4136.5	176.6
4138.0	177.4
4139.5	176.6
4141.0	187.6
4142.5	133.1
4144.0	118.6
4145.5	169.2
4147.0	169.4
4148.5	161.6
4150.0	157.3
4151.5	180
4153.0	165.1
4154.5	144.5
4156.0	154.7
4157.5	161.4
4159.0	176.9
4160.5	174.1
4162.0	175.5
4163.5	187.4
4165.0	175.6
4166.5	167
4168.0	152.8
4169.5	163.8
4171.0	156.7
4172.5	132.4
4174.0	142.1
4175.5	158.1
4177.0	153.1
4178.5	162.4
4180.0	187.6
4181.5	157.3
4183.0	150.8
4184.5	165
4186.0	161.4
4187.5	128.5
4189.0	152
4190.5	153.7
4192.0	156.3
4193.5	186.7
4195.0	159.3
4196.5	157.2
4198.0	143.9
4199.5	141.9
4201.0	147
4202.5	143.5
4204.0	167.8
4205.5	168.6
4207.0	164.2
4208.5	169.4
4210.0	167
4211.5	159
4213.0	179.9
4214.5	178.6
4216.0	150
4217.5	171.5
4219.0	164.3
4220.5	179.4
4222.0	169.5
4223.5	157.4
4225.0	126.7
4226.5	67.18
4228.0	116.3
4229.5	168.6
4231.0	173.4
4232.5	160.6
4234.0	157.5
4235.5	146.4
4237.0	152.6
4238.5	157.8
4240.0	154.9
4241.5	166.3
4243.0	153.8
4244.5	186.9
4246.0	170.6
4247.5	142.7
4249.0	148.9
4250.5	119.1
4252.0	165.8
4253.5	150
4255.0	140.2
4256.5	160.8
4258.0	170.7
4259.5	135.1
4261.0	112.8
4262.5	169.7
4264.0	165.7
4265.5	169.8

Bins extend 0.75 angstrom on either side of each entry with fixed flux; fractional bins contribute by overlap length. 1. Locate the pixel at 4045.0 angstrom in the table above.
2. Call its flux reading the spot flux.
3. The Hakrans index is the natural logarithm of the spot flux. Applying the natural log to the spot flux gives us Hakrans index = 4.4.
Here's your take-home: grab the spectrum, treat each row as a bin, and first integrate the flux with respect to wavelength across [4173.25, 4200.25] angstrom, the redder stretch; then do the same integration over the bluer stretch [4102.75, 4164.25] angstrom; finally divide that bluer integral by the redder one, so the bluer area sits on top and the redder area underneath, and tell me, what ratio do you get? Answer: 2.39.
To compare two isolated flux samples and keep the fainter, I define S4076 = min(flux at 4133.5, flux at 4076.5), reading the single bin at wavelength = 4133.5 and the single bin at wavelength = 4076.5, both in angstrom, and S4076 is 138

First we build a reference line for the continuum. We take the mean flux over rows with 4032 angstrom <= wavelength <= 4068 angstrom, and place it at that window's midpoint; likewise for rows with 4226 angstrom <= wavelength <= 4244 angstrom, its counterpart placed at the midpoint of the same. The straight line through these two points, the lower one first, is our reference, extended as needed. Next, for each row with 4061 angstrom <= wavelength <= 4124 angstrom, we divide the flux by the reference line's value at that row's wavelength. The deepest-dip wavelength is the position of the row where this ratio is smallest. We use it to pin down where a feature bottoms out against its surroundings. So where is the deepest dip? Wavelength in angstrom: 4102.0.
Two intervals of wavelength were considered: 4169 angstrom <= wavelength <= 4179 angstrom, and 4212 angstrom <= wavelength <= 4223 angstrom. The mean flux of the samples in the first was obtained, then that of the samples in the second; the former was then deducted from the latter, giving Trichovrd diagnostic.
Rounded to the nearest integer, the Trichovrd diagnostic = 18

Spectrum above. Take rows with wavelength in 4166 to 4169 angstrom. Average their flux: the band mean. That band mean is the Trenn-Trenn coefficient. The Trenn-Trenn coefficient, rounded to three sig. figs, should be 160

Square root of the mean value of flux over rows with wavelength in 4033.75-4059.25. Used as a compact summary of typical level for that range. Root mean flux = 12.38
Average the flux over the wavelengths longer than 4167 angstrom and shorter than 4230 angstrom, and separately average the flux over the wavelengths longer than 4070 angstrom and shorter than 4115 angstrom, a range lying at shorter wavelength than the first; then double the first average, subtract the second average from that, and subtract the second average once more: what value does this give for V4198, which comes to -2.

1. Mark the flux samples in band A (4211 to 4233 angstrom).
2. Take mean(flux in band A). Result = 155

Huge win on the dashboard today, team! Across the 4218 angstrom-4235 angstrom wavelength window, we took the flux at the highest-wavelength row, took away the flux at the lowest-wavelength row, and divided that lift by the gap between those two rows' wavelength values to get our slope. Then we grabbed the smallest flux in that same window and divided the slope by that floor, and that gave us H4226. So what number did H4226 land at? -0.007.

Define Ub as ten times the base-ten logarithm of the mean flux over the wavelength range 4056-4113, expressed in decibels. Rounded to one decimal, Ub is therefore 21.8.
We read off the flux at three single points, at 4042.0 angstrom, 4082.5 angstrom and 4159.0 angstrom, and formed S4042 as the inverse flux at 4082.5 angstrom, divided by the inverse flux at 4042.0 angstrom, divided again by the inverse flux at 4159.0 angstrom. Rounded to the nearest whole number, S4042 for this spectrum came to 185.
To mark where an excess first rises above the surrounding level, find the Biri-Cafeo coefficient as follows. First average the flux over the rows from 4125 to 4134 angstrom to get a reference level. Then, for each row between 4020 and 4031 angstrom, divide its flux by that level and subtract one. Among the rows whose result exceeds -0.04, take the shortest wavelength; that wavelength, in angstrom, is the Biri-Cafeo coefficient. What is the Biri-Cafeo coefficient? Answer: 4021.0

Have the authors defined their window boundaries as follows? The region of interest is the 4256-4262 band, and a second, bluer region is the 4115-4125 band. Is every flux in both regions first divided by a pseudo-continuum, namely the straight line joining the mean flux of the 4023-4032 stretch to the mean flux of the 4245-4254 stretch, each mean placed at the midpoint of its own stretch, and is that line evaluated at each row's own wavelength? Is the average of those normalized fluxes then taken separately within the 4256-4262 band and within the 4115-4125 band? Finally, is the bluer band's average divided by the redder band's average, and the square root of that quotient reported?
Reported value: 1.07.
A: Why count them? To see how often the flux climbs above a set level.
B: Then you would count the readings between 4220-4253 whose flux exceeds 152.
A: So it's 15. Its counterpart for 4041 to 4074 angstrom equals 12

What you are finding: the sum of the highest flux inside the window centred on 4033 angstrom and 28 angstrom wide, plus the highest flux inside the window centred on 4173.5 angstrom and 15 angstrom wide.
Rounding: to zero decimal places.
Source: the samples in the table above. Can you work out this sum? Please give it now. 383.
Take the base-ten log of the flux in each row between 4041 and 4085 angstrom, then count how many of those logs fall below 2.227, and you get 25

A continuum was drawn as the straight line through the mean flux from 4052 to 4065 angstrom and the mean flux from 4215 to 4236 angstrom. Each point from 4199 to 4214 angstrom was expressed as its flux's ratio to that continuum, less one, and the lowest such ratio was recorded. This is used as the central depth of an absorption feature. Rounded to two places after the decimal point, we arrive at -0.05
